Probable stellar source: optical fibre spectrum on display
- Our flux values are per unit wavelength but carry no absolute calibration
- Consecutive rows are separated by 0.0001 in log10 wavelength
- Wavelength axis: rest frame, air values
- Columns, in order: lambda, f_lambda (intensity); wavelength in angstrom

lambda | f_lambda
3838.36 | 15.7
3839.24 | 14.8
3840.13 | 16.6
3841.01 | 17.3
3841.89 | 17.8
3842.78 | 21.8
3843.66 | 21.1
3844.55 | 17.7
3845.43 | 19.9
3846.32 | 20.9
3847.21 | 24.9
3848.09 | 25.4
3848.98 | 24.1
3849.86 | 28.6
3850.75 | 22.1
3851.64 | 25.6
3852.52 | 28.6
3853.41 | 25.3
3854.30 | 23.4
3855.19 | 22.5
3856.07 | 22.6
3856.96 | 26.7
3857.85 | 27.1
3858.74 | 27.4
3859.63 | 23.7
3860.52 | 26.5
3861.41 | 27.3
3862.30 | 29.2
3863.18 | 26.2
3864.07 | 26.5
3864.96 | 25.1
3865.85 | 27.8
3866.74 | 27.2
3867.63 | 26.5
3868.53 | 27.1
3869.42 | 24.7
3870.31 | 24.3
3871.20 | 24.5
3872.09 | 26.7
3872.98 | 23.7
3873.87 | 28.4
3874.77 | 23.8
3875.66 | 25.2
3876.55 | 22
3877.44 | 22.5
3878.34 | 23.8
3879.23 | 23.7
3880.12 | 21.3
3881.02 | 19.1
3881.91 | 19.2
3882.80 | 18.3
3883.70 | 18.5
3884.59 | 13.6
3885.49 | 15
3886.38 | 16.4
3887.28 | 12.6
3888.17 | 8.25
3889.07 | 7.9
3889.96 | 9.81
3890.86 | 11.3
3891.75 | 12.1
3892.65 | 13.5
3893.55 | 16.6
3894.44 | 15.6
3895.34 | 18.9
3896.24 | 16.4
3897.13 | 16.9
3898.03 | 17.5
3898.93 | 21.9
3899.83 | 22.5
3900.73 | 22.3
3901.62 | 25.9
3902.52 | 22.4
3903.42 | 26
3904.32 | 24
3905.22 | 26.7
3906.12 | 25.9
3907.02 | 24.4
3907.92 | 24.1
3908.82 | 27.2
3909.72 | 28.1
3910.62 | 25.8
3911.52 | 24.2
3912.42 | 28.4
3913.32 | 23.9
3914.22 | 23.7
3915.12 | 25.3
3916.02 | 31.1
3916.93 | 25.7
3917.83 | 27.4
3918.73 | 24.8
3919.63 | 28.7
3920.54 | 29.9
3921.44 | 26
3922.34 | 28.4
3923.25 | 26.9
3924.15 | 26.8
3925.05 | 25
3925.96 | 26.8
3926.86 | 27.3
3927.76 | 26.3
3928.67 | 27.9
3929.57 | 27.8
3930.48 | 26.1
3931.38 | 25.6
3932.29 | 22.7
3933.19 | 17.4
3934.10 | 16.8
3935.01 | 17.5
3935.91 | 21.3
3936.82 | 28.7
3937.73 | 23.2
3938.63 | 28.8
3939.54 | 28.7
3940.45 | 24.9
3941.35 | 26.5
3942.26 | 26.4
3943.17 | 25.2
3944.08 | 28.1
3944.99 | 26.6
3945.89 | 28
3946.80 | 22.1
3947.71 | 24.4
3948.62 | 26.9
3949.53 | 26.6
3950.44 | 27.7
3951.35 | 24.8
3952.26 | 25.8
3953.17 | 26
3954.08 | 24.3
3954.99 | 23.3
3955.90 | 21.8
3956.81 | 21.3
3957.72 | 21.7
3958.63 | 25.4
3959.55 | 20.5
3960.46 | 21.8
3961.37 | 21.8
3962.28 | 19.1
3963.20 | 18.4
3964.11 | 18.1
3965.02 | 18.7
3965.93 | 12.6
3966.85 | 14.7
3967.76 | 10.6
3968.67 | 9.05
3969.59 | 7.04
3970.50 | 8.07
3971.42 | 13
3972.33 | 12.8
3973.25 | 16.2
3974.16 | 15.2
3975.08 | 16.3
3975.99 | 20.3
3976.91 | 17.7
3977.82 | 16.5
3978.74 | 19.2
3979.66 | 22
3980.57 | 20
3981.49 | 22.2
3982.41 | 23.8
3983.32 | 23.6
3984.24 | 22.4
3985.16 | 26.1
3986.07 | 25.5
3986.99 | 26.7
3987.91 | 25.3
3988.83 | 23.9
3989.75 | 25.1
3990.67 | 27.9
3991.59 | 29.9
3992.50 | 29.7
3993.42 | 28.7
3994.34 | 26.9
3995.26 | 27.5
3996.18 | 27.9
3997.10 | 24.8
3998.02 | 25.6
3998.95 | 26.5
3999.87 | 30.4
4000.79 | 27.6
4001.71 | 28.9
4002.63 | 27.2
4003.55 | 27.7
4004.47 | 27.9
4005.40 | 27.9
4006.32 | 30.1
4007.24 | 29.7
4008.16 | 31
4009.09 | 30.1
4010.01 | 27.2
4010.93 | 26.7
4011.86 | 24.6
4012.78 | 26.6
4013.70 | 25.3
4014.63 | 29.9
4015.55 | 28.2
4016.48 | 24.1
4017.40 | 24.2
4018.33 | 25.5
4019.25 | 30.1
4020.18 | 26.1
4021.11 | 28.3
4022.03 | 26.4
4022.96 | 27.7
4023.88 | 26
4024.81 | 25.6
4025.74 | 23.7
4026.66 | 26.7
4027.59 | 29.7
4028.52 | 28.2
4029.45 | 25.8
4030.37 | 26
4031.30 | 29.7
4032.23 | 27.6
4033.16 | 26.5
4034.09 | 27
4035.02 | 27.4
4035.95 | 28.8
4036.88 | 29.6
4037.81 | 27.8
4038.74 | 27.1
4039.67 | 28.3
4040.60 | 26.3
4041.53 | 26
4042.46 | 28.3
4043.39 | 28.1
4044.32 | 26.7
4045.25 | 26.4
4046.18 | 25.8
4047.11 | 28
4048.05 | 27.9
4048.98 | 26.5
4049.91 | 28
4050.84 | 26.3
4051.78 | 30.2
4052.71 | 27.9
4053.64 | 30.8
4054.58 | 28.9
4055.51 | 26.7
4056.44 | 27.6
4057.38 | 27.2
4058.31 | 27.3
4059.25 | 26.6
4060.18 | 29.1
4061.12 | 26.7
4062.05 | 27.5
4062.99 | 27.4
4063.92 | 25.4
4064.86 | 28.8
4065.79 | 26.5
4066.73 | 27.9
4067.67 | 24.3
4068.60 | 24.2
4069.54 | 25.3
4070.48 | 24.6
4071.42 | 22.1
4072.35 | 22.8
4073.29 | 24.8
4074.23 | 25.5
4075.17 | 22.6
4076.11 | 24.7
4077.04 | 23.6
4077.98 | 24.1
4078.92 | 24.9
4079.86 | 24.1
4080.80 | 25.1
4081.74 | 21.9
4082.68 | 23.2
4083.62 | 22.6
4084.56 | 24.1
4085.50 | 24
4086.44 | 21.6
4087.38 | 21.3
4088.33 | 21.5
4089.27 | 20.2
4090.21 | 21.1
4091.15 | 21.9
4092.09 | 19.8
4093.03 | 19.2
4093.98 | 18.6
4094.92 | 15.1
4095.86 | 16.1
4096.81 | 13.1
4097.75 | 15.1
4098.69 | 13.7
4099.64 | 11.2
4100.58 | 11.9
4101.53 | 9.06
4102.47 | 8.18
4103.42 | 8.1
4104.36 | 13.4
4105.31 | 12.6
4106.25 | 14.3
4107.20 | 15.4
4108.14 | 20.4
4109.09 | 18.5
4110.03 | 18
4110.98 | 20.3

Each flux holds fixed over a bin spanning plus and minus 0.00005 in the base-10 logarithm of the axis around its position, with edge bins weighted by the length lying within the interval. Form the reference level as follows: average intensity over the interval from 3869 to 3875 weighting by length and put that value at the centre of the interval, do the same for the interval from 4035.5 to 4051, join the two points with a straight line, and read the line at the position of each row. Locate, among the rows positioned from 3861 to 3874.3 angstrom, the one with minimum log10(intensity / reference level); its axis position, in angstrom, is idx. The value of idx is 3872.98 angstrom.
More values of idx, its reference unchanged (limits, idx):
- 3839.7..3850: 3840.13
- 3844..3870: 3844.55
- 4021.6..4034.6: 4025.74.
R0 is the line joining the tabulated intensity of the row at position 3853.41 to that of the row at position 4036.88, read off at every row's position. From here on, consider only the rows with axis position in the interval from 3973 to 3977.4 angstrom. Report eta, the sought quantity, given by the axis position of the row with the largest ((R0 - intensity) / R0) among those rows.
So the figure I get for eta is 3974.16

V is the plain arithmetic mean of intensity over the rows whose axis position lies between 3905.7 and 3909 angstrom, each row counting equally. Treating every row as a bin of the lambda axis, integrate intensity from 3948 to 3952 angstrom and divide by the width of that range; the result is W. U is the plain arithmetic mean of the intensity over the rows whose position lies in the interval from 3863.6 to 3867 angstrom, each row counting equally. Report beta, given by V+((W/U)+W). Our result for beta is 53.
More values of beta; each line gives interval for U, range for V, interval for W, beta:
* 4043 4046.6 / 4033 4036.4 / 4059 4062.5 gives 56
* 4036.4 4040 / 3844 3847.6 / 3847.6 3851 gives 47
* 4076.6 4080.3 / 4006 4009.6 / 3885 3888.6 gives 44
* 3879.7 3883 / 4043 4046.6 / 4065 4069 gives 54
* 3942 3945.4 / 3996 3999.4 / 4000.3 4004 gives 55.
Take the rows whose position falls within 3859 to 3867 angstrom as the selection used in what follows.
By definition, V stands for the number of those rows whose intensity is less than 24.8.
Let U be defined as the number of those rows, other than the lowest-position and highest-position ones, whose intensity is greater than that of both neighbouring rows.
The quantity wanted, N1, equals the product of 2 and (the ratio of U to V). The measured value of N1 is 6.0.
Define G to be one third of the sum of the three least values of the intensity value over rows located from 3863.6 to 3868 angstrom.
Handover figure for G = 26.0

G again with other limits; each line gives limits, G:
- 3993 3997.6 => 26.4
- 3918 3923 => 26.4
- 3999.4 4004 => 27.5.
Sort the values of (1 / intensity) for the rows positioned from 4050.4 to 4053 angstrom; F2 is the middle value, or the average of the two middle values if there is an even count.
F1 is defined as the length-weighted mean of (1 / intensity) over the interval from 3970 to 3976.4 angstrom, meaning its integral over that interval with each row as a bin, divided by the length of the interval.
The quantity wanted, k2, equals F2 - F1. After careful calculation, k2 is -0.039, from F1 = 0.075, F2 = 0.036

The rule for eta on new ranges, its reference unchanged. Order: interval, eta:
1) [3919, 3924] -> 3921.44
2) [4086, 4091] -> 4089.27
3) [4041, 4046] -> 4041.53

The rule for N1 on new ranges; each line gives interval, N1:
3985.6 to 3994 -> 4.0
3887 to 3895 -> 0.2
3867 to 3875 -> 1.2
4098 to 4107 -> 0.4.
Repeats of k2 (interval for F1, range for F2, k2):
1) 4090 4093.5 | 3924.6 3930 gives -0.012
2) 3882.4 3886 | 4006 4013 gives -0.027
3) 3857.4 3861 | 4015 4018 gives 0.003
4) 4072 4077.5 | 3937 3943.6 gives -0.004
